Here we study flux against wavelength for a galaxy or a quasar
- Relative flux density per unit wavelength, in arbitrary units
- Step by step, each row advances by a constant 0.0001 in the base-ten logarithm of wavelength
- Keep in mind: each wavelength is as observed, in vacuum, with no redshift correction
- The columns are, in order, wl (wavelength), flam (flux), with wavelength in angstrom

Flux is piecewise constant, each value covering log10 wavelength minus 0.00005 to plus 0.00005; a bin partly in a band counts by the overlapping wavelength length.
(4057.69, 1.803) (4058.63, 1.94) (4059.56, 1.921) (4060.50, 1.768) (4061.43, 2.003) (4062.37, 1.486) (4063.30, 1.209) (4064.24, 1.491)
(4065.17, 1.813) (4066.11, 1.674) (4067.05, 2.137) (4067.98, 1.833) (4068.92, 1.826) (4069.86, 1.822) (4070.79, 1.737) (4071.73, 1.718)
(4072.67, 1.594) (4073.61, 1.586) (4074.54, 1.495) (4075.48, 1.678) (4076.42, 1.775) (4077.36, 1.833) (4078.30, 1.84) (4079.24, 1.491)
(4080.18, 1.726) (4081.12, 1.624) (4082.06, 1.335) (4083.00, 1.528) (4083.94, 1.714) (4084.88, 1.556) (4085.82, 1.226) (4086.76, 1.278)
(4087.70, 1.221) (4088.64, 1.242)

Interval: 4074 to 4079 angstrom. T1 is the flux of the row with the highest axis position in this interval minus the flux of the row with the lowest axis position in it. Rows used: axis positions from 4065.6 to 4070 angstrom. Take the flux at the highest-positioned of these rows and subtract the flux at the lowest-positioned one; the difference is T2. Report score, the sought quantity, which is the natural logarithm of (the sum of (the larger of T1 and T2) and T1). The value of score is -0.37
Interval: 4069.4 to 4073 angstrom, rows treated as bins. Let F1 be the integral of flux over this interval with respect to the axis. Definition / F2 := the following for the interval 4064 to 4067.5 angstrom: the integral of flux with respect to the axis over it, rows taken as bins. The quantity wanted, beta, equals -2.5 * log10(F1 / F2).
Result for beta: 0.0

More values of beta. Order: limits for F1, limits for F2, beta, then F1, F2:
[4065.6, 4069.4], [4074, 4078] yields 0.0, 7.1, 6.80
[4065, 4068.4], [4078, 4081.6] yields -0.1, 6.4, 5.98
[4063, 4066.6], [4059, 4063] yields 0.3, 5.6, 7.10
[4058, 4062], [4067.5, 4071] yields -0.2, 7.6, 6.35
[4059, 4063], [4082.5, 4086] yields -0.3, 7.1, 5.35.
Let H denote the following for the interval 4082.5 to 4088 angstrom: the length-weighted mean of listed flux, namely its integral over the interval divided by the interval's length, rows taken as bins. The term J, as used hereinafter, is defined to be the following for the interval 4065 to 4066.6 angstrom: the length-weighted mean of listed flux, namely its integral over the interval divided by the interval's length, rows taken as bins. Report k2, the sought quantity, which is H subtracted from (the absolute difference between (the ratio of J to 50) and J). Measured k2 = 0.27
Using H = 1.43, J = 1.73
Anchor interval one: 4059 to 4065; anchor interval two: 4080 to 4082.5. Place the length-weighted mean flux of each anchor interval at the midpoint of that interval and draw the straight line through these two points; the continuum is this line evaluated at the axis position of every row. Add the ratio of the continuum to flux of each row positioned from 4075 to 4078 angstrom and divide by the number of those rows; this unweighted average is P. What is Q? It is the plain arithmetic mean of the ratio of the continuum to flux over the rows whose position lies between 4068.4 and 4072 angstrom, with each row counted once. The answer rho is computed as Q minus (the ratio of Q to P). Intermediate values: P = 0.89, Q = 0.91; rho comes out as -0.11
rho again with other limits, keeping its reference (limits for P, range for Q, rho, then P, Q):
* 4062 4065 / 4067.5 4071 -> 0.15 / 1.20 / 0.90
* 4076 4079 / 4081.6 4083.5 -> -0.17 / 0.86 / 1.08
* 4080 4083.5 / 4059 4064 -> 0.00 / 1.00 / 1.03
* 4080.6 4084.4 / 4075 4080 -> 0.00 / 1.00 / 0.92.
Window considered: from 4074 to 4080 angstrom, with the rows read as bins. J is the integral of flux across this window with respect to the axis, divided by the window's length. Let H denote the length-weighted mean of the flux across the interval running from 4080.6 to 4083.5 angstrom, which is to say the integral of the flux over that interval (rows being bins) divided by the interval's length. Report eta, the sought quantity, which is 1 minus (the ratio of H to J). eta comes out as 0.11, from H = 1.50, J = 1.7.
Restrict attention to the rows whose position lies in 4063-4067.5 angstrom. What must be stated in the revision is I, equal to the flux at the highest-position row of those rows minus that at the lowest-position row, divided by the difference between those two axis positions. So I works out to 0.25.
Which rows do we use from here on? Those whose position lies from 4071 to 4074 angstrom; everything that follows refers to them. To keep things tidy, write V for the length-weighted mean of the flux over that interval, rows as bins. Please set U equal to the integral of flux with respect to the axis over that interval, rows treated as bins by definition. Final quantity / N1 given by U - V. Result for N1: 3.28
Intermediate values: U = 4.9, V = 1.64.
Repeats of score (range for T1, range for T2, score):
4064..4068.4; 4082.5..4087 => -0.38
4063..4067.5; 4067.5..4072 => 0.62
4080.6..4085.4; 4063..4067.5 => -0.15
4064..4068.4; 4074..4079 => -0.38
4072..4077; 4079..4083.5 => -1.02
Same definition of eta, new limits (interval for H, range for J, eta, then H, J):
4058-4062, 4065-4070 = -0.02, 1.89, 1.9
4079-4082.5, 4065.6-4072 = 0.15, 1.55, 1.8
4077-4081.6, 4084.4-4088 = -0.28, 1.70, 1.3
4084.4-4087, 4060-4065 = 0.15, 1.36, 1.6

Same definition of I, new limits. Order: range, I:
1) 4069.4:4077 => -0.01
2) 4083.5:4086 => -0.26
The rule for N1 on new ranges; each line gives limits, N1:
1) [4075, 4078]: 3.52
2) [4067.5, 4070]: 2.75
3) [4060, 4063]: 3.45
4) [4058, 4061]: 3.75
